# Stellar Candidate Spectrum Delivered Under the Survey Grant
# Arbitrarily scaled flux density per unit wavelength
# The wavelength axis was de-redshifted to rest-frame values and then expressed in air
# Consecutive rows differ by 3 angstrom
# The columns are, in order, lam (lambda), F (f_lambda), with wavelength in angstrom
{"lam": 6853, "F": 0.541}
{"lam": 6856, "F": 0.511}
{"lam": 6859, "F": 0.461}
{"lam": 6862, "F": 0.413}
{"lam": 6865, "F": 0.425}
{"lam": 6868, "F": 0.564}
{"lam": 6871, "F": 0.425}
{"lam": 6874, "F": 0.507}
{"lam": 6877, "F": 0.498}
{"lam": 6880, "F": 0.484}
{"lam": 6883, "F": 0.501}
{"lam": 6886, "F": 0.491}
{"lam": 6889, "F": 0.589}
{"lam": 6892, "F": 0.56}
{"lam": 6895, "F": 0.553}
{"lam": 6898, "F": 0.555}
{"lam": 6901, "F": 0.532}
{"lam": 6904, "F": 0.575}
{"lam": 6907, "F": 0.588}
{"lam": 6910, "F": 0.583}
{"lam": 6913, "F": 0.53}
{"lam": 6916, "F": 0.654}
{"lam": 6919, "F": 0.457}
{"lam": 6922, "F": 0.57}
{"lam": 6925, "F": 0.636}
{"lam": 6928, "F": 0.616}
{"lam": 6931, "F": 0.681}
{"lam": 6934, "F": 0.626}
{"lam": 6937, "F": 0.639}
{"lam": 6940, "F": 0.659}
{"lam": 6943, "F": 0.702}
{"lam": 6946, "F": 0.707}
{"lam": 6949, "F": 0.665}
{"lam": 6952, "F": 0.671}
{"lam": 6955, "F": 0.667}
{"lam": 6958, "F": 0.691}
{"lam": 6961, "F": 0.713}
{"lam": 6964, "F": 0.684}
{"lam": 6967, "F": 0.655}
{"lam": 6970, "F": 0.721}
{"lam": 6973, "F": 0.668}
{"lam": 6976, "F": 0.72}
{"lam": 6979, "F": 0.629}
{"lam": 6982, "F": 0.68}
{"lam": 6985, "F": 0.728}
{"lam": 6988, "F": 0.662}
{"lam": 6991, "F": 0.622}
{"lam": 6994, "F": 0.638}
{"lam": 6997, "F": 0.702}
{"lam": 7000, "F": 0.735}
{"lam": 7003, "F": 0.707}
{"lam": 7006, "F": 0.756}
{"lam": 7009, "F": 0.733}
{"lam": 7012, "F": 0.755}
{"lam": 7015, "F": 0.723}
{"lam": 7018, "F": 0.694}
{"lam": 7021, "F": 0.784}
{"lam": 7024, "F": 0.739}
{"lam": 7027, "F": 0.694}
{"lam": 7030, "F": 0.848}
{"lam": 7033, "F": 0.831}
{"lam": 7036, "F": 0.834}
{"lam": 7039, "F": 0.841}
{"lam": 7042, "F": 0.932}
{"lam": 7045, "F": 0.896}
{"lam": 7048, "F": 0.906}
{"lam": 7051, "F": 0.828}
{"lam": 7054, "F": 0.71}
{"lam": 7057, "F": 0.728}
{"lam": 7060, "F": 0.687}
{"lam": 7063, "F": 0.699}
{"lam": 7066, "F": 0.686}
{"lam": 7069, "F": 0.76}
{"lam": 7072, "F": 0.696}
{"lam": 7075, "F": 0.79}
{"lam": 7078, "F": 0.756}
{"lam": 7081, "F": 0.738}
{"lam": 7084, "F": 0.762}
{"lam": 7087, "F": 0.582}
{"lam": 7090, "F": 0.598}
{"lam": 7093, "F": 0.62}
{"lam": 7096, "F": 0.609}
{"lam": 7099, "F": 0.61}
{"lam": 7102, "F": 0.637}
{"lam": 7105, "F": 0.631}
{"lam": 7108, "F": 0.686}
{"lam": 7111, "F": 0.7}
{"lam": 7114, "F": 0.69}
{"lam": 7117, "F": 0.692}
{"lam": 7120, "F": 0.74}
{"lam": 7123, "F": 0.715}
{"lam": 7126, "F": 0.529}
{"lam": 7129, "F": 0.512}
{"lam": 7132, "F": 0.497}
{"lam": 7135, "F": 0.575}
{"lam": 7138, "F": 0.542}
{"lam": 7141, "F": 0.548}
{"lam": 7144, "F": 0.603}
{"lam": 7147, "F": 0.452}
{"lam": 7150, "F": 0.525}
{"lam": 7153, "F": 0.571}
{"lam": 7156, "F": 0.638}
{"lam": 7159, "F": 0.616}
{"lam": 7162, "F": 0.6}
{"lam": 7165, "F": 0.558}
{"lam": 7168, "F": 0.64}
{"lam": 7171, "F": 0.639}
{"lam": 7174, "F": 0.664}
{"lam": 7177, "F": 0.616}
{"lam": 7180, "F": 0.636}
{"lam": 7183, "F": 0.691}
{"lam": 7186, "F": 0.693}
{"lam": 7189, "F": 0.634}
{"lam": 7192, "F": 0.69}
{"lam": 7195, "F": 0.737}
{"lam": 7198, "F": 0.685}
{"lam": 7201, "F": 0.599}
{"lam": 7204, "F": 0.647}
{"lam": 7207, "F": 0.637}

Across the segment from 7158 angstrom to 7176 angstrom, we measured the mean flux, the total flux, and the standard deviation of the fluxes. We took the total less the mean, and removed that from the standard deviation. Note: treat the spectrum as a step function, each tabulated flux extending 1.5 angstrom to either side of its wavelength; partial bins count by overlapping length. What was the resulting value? -3.1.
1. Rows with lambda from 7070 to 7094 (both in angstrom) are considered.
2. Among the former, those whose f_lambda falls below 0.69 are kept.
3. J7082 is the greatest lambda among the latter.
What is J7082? 7093 angstrom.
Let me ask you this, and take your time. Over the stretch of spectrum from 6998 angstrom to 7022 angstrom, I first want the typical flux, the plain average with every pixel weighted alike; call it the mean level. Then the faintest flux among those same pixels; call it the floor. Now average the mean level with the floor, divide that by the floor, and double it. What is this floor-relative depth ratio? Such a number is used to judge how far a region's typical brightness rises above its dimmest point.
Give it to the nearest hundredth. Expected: 2.06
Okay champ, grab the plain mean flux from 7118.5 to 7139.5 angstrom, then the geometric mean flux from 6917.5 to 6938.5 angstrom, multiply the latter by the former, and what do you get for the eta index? 0.35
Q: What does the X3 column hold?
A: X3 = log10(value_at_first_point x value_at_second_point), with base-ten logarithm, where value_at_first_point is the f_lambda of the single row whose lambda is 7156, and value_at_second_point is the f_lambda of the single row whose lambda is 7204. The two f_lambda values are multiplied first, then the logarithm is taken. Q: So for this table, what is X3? -0.38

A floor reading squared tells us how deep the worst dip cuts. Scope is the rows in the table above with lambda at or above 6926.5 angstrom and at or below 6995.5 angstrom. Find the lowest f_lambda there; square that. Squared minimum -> 0.38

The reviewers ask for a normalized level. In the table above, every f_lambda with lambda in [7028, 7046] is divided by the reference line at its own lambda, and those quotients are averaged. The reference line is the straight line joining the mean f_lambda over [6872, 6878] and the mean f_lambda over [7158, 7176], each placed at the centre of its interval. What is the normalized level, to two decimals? 1.52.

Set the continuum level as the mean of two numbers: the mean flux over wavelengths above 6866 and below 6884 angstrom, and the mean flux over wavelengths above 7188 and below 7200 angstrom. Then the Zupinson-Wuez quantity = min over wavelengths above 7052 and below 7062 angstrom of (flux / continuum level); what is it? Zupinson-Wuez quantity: 1.16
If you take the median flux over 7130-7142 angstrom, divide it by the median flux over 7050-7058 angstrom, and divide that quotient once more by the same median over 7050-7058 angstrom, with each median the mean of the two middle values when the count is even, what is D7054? 1.0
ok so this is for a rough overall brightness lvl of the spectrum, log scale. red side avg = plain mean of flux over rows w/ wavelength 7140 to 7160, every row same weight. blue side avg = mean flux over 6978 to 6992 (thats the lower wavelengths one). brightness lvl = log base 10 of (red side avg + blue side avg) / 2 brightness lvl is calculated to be -0.21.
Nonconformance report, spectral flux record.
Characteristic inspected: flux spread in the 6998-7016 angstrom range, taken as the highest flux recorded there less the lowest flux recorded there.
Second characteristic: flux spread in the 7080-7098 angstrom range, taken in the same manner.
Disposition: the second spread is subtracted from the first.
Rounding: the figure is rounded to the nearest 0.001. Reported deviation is -0.131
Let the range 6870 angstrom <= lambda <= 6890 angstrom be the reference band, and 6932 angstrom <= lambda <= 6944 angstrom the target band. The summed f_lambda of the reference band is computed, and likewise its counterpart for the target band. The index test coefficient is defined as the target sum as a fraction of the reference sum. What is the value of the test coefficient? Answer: 0.75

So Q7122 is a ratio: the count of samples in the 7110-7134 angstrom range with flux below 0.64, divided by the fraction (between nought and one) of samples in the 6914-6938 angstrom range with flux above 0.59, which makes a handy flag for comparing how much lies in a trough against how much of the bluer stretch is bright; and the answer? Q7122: 4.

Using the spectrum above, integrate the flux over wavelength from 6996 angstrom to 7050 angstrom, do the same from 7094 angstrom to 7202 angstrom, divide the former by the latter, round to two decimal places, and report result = 0.63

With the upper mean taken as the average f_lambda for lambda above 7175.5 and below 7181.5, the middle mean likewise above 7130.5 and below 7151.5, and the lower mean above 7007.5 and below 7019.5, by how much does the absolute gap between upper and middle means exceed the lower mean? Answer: -0.63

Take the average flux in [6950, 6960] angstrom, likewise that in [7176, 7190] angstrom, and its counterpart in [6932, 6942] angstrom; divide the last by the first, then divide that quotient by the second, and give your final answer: 1.45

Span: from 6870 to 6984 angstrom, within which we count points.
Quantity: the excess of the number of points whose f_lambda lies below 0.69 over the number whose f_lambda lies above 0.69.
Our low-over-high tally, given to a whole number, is 26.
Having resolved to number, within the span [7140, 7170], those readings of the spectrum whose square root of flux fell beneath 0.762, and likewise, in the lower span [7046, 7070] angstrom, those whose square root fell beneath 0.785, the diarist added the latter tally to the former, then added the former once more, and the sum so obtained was 10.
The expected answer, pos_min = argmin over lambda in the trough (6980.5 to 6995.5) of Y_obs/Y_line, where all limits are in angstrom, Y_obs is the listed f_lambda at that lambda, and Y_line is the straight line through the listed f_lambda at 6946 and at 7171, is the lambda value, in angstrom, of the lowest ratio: 6991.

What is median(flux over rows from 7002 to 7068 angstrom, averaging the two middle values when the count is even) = 0.747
